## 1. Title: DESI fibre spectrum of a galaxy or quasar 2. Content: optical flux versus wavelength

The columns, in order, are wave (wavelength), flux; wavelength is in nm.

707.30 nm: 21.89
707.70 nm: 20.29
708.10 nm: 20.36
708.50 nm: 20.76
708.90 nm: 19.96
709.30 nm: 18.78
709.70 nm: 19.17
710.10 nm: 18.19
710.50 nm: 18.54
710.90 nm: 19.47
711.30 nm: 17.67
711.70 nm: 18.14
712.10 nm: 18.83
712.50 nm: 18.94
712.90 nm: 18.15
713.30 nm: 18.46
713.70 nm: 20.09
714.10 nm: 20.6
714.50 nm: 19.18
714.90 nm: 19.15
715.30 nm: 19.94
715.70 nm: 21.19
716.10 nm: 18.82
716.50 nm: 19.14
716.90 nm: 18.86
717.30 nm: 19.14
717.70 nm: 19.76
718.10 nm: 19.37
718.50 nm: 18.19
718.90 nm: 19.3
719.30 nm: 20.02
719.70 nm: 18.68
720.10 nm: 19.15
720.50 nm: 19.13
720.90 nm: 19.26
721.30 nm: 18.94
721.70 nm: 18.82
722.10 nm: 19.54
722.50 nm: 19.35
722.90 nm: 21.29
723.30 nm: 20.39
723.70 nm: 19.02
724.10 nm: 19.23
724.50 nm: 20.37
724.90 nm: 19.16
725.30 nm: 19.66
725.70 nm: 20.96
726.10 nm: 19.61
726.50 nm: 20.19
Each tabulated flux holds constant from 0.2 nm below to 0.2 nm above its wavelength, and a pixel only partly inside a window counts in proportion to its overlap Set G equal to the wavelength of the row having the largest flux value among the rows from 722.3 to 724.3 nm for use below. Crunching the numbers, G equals 722.90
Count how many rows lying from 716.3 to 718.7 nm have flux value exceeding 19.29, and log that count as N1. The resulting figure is 2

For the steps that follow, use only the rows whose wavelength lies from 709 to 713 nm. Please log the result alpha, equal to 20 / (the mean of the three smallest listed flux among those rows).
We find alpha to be 1.112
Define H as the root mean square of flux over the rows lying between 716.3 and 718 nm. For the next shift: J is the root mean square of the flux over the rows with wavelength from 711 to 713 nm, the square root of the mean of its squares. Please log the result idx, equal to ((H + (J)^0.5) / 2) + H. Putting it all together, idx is 31.0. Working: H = 19.23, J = 18.4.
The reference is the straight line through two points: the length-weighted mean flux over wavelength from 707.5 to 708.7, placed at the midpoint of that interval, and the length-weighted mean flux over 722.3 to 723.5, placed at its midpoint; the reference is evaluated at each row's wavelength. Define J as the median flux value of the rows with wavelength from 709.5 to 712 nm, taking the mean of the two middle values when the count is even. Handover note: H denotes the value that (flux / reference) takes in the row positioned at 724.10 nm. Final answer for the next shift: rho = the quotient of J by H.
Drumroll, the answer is 19.4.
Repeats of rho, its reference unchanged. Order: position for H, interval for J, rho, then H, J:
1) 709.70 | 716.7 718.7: 20.4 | 0.94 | 19.1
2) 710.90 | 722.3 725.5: 20.5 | 0.95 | 19.5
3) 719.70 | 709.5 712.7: 20.4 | 0.92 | 18.7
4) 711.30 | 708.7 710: 22.2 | 0.86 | 19.2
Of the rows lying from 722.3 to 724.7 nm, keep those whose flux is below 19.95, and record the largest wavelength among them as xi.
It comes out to 724.10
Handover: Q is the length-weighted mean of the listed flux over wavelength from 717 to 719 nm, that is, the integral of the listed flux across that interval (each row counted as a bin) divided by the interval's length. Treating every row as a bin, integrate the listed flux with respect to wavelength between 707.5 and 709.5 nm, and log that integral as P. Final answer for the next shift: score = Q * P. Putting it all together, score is 766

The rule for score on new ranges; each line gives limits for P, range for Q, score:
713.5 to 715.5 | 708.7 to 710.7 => 749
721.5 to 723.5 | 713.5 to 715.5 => 787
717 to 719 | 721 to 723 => 746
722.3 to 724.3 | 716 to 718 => 761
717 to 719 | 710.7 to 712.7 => 712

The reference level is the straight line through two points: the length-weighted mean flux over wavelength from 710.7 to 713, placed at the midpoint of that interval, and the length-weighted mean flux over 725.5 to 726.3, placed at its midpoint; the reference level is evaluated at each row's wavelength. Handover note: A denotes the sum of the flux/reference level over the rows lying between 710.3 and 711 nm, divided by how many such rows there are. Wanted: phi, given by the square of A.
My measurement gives 1.07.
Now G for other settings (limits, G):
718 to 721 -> 719.30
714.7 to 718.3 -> 715.70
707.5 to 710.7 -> 708.50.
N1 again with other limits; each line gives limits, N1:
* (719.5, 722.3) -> 1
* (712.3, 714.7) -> 2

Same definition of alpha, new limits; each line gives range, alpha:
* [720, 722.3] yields 1.055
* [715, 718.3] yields 1.056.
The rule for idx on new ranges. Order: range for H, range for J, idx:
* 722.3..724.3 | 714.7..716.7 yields 32.0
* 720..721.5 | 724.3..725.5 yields 30.9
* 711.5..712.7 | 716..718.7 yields 30.1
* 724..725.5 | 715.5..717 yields 31.6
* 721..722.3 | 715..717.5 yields 30.9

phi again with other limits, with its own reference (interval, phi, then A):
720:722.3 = 0.94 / 0.97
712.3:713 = 0.99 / 0.99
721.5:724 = 0.98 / 0.99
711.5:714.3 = 1.04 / 1.02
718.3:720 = 0.96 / 0.98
